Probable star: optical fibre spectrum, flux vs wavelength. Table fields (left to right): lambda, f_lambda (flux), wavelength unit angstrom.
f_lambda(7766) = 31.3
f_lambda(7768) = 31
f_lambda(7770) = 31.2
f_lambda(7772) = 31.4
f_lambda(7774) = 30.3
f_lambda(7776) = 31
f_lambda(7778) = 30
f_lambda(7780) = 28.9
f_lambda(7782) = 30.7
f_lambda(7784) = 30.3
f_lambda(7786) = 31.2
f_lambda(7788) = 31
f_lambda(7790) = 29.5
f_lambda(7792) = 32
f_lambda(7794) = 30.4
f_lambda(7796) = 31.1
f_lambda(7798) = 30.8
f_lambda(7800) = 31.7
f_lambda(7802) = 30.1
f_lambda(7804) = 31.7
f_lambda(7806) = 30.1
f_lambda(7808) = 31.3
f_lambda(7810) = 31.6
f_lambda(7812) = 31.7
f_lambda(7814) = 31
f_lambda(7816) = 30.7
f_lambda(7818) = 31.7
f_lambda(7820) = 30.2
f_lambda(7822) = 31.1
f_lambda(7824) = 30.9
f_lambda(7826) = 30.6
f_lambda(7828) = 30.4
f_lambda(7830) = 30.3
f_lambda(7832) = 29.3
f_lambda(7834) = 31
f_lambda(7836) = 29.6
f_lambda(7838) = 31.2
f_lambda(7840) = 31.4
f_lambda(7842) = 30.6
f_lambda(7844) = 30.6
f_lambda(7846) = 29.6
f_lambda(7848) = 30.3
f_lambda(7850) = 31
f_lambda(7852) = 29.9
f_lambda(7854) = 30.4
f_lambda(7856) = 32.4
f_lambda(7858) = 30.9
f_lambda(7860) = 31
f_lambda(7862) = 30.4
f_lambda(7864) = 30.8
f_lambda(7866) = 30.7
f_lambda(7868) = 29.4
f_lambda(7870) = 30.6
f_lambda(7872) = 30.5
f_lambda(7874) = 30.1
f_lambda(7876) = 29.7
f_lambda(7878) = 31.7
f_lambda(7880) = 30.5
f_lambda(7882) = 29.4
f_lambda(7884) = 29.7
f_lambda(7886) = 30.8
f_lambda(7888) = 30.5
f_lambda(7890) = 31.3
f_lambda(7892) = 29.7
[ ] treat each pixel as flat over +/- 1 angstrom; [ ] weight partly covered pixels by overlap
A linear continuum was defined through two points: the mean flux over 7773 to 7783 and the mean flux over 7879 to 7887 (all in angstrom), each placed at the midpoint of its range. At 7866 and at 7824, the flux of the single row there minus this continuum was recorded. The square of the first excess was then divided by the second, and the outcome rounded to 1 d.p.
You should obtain 0.5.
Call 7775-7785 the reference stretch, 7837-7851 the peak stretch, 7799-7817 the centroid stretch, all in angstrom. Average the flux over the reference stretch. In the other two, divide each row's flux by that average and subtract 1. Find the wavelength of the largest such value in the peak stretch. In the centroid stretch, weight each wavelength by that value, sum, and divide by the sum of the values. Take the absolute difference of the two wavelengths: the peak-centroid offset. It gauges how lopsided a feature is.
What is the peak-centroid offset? 32.0 angstrom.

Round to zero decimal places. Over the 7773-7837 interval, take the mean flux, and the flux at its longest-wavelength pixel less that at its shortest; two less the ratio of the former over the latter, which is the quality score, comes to 46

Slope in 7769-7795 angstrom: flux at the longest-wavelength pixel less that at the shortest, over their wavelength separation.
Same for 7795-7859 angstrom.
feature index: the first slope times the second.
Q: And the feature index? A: 0.0001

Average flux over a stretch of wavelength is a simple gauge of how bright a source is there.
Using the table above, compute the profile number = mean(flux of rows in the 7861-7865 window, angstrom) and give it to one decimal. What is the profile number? 30.6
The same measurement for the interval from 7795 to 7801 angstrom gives 31.2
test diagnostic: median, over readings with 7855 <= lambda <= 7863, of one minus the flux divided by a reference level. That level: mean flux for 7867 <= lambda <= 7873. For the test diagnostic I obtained -0.026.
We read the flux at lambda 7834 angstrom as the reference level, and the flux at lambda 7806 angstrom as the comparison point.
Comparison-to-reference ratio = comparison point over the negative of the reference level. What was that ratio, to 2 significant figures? -0.97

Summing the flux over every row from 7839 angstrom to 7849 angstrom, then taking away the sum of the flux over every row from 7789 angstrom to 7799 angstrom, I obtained -1.3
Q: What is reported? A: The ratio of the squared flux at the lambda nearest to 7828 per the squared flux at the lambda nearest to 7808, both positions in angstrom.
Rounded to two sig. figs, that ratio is 0.94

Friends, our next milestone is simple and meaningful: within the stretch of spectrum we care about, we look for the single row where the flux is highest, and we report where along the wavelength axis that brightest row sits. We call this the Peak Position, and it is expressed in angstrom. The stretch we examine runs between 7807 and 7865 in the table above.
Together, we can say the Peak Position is 7856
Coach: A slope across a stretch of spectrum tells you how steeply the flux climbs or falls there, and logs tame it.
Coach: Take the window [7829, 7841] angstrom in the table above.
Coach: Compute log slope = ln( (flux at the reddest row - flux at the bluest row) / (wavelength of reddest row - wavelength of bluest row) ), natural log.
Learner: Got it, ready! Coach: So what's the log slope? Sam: -2.2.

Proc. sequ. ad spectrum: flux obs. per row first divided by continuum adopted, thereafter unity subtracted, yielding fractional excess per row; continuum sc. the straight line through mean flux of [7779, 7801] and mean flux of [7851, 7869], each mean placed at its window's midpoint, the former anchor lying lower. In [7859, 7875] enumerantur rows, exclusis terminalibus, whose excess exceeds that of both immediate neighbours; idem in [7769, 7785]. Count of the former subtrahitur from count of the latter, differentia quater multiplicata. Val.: 4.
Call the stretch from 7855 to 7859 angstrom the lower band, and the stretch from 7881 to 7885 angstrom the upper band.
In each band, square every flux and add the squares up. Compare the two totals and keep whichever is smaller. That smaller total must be 1746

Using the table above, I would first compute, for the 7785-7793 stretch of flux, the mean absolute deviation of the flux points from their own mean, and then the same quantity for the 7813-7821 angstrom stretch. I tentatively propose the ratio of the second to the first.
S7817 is 0.63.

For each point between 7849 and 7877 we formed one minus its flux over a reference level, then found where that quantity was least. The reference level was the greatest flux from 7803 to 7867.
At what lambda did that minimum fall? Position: 7856 angstrom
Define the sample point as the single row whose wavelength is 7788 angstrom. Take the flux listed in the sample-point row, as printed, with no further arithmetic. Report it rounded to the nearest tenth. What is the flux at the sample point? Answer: 31.0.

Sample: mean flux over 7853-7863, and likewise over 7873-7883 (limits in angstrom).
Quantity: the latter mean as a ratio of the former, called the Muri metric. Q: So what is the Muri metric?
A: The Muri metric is 0.98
